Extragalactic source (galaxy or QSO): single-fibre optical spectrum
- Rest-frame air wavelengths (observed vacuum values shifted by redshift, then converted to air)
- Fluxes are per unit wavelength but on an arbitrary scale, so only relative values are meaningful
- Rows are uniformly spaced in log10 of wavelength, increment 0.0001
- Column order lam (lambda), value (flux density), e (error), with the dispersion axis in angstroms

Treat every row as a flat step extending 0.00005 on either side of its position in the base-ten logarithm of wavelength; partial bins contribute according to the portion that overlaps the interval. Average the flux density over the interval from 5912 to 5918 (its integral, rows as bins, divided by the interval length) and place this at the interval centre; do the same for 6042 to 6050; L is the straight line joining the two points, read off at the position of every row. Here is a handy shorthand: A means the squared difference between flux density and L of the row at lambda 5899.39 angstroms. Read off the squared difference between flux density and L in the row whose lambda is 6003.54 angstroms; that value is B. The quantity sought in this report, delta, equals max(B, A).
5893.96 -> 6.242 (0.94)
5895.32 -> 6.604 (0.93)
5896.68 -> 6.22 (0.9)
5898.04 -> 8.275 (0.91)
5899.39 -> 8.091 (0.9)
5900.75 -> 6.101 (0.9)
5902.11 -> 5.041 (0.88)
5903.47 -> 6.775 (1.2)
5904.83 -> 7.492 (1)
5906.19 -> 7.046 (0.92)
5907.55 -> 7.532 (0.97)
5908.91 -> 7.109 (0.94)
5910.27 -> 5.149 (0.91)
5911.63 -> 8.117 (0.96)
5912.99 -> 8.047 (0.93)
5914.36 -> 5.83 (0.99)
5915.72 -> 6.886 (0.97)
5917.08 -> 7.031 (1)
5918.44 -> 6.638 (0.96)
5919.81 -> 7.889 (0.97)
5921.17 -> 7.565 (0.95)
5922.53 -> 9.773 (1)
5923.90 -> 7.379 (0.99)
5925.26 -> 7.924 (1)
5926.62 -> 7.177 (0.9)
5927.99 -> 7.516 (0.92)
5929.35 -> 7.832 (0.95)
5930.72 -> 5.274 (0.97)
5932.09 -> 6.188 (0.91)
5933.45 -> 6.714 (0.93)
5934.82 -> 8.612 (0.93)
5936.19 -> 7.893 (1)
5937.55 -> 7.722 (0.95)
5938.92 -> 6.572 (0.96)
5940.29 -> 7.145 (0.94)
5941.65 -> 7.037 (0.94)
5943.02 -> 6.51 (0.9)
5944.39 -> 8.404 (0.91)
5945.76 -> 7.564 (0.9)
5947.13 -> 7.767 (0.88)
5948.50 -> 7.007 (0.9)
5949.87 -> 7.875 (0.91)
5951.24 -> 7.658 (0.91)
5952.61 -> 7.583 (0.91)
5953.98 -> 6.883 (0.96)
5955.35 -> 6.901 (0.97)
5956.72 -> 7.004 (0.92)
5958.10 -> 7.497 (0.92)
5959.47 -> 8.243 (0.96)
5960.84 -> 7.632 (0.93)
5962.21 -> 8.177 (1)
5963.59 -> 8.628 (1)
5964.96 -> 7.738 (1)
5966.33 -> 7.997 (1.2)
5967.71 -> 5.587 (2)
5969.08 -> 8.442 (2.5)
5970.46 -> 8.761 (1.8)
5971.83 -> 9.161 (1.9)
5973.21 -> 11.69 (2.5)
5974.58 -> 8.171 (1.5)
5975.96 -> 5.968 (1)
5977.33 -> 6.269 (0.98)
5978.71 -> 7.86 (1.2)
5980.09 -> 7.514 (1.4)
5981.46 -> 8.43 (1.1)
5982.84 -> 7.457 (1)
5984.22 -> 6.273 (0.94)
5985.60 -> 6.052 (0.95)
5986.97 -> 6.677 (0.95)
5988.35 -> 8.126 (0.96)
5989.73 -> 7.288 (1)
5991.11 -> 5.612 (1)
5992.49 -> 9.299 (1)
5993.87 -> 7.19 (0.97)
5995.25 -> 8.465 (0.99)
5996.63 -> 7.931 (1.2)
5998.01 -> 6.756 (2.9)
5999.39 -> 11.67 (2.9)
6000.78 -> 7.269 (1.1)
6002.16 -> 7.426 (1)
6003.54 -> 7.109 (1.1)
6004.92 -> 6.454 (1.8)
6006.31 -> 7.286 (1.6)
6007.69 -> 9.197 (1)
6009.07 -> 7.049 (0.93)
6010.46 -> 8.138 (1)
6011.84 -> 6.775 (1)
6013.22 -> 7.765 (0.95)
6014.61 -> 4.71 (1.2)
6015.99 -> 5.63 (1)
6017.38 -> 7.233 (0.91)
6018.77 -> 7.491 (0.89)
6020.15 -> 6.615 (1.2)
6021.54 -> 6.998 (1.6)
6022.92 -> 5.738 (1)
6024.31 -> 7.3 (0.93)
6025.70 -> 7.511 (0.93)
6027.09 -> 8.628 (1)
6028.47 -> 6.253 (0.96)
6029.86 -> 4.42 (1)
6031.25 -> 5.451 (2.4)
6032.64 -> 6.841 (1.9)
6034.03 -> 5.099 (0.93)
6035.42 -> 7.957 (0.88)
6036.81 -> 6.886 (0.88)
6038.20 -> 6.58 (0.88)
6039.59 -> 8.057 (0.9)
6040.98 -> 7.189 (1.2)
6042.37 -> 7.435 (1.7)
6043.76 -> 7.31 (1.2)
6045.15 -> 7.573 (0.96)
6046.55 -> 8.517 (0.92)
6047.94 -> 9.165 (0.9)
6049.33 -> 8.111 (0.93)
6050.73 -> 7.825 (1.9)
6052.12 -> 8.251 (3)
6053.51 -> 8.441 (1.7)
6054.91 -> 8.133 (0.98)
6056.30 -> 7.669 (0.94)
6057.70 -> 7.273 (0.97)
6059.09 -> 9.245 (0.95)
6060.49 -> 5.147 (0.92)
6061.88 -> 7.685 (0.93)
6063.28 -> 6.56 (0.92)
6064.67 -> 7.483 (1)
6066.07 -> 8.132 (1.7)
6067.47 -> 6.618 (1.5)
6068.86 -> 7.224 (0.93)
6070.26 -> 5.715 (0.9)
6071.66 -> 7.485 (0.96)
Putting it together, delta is 1.49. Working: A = 1.5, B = 0.35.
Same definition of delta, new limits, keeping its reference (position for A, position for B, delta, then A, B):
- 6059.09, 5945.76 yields 1.21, 1.2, 0.10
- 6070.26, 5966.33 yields 6.36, 6.4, 0.35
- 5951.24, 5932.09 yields 0.89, 0.1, 0.89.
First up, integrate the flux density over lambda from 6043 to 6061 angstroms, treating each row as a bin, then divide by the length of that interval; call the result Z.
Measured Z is 7.9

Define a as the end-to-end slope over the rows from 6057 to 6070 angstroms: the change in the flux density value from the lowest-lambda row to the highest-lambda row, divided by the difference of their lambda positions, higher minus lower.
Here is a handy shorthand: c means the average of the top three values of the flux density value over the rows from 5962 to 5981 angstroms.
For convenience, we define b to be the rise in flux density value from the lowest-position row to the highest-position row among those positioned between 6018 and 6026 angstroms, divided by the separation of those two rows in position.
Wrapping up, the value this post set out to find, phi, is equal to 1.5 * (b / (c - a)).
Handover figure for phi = 0.000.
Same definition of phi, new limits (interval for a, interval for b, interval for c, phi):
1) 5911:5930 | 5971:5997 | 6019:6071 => -0.008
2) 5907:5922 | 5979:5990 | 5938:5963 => -0.004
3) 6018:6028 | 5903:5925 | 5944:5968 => 0.005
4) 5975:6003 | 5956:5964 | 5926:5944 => 0.044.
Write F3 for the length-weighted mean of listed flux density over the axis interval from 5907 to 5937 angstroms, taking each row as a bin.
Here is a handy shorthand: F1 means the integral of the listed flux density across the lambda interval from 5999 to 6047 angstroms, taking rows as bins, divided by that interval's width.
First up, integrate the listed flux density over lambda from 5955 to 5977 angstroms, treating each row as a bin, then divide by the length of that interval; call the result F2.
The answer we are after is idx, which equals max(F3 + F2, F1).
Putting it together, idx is 15.24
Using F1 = 7.09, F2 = 8.0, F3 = 7.28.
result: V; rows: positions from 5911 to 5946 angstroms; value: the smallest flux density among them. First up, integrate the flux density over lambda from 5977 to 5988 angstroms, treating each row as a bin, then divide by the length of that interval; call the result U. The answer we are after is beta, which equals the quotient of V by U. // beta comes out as 0.74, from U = 7.13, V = 5.274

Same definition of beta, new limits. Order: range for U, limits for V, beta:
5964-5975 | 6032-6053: 0.60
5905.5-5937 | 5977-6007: 0.77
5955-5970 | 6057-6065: 0.67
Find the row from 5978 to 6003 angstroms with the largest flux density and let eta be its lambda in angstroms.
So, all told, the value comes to 5999.39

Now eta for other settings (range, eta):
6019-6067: 6059.09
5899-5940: 5922.53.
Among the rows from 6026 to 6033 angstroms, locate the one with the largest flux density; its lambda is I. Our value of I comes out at 6027.09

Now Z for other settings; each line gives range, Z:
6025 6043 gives 6.8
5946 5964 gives 7.6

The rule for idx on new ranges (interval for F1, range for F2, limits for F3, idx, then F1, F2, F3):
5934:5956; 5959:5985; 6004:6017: 14.89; 7.44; 7.9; 7.01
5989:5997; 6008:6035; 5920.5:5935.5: 14.11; 7.62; 6.7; 7.45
